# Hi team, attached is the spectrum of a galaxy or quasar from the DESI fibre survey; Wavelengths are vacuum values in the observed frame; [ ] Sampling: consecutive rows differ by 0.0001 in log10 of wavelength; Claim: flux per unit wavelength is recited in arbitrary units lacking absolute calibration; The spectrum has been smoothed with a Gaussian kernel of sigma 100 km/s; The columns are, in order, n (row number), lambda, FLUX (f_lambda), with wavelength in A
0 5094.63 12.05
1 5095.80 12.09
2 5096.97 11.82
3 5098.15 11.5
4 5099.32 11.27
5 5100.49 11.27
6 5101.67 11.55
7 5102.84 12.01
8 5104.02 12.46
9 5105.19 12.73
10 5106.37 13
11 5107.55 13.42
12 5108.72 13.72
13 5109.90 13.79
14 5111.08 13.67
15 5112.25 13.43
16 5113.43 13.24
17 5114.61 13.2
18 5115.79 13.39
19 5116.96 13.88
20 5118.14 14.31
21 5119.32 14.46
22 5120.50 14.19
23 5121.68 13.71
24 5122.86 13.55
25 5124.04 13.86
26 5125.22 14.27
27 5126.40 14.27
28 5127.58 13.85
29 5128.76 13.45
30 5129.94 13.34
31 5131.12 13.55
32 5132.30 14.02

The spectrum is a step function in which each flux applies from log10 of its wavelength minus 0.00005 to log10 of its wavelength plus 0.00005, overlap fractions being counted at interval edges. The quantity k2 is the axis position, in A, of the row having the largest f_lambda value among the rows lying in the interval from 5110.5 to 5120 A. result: 5119.32 A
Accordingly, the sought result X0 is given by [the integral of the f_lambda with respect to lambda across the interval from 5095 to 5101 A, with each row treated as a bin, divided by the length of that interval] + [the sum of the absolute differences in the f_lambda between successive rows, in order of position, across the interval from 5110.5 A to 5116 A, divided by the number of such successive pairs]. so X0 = 11.8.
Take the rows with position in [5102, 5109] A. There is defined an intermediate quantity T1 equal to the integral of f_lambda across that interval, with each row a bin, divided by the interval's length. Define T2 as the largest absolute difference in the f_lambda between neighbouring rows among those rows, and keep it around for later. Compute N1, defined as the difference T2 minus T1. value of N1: -12.4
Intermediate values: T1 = 12.8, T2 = 0.45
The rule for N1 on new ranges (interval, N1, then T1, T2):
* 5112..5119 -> -13.1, 13.6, 0.49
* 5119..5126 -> -13.5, 14.0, 0.48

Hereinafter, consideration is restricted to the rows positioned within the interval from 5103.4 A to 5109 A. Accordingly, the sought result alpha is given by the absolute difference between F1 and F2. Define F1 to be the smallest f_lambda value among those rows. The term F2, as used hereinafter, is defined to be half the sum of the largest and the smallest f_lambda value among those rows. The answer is 0.63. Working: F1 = 12.46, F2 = 13.1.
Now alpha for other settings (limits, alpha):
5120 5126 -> 0.36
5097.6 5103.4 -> 0.37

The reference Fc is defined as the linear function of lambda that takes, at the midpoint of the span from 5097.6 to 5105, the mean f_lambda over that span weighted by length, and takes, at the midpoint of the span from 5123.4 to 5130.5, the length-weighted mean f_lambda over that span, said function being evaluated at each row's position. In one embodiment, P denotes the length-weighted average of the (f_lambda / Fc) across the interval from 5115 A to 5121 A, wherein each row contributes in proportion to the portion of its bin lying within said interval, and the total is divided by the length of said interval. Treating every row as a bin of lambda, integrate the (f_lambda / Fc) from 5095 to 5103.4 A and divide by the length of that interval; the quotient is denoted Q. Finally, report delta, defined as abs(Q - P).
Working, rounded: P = 1.07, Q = 1.01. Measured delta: 0.061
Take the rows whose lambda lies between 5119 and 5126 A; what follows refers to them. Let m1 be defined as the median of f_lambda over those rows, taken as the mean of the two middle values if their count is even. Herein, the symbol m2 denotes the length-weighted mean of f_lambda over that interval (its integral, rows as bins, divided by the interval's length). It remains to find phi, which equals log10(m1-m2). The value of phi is -1.5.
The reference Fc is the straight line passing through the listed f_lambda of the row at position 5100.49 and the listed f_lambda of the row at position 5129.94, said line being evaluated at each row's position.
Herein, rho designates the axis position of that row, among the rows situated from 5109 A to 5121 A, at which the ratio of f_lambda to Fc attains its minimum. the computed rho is 5114.61 A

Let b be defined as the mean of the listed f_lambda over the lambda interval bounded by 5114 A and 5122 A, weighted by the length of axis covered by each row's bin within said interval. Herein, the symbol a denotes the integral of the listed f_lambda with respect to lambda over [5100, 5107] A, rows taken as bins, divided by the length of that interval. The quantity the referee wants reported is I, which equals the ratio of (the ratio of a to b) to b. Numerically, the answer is 0.063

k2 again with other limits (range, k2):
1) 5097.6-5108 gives 5107.55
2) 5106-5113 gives 5109.90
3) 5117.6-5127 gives 5119.32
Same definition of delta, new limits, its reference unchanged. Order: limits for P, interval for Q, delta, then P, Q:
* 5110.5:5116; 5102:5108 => 0.002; 1.05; 1.05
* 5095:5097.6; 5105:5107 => 0.004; 1.06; 1.06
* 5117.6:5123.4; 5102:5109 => 0.005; 1.05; 1.06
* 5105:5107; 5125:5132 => 0.073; 1.06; 0.99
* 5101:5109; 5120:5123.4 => 0.019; 1.05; 1.03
